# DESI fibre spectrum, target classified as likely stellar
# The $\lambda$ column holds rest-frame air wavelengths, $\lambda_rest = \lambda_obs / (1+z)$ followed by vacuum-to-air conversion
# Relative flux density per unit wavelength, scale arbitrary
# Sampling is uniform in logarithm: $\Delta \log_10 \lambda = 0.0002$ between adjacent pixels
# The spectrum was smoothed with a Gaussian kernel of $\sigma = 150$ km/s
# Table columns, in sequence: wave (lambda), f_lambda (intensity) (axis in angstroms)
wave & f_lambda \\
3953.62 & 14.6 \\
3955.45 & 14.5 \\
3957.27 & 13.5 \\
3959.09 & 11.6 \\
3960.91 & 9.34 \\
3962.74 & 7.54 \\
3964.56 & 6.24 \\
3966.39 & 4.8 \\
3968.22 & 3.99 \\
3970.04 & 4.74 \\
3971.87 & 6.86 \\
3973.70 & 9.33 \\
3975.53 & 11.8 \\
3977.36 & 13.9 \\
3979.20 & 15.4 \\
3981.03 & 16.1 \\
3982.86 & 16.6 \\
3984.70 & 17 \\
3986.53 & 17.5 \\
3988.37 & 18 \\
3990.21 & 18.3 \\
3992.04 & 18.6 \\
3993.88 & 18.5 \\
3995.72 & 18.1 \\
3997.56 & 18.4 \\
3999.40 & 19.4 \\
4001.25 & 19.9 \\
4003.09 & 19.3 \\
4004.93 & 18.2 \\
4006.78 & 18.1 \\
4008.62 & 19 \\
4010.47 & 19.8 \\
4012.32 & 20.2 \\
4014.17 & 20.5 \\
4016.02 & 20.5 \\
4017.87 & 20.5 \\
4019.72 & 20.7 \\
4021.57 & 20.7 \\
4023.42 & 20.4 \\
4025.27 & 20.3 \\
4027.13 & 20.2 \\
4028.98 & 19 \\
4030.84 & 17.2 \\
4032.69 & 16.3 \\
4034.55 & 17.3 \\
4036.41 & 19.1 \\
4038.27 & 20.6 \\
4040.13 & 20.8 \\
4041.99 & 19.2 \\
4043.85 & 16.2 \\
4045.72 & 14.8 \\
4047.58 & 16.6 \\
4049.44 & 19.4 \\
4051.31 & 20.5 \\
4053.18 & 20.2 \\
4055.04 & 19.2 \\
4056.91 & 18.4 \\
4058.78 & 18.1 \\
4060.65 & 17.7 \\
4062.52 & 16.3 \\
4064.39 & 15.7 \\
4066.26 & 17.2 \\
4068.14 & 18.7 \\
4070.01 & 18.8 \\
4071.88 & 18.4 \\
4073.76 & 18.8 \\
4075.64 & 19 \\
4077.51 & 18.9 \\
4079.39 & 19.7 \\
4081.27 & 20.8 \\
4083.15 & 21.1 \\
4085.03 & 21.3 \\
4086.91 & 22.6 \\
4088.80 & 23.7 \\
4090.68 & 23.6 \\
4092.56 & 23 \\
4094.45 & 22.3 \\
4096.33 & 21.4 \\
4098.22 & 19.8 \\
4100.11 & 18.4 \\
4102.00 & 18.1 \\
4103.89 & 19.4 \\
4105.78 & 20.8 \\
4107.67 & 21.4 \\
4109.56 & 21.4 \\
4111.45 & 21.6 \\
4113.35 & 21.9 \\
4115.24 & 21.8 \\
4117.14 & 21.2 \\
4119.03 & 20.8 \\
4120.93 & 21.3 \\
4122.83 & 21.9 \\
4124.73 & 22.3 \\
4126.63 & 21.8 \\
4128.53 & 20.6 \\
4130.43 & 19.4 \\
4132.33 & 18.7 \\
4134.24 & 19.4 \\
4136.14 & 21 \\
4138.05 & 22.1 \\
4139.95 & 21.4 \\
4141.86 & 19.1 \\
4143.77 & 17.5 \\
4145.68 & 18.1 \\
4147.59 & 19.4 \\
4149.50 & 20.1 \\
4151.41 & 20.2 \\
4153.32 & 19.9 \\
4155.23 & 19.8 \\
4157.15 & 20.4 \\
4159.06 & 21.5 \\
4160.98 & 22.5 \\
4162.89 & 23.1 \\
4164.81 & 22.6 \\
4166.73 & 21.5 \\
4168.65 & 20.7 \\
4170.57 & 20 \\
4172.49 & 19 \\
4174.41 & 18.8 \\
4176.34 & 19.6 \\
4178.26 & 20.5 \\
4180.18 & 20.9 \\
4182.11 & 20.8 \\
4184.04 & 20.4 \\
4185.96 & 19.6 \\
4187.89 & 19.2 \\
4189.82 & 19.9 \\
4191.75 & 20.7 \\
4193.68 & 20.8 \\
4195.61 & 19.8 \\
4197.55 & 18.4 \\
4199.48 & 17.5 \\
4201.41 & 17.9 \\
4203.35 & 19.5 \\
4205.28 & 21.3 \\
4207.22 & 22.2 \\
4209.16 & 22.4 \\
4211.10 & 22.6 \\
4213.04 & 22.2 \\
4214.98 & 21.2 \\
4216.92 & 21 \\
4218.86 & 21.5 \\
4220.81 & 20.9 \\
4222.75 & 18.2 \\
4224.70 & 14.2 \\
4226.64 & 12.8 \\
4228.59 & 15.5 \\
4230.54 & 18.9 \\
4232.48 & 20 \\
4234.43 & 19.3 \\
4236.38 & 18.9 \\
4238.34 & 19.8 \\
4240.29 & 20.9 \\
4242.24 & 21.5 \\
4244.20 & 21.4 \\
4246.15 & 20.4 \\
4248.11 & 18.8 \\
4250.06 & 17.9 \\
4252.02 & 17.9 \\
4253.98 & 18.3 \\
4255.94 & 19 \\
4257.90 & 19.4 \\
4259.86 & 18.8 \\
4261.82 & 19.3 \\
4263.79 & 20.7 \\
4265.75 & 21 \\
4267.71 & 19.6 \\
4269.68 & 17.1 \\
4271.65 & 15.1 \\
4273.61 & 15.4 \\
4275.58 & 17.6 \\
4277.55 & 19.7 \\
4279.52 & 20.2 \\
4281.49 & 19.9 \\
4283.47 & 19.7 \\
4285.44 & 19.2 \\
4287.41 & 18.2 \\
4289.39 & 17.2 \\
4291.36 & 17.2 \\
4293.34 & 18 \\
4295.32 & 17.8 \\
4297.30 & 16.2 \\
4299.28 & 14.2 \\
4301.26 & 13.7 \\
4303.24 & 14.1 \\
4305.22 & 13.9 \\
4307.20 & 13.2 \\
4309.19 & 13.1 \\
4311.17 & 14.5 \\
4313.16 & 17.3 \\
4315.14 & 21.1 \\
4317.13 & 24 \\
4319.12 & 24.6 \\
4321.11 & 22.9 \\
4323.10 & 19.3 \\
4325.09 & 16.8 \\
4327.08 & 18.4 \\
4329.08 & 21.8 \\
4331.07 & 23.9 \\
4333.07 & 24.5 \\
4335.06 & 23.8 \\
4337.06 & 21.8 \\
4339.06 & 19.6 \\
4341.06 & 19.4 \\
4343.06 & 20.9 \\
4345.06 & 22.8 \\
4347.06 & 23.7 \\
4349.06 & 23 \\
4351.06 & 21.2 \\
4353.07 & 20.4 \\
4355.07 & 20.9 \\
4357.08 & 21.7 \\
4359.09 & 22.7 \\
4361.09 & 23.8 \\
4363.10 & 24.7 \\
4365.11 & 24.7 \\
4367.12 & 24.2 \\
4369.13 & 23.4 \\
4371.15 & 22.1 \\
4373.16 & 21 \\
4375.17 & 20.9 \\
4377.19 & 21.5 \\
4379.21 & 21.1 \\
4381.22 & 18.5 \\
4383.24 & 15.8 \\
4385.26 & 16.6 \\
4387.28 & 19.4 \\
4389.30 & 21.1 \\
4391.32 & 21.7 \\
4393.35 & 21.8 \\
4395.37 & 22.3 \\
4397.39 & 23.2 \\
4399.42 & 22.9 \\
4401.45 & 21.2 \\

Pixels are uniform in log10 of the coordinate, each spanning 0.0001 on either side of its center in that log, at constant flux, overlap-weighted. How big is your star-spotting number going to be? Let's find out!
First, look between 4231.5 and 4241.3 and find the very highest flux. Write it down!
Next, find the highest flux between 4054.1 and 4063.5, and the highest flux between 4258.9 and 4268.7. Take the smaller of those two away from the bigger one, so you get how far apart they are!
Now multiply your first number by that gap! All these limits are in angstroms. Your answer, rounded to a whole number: 38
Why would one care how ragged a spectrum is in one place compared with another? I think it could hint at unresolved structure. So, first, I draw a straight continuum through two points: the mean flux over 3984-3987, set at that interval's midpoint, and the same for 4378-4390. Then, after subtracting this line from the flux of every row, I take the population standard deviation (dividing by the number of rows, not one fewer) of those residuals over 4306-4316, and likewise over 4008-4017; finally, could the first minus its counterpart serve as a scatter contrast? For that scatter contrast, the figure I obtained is 2.5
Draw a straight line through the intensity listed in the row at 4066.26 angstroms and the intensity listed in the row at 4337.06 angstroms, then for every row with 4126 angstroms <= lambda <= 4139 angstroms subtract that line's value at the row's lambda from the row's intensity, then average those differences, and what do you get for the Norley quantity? 2.1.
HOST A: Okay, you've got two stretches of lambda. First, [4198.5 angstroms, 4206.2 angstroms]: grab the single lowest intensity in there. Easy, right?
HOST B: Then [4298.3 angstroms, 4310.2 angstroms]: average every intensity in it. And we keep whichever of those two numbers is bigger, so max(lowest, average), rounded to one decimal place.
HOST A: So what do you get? 17.5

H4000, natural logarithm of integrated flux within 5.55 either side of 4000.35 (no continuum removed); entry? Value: 5.34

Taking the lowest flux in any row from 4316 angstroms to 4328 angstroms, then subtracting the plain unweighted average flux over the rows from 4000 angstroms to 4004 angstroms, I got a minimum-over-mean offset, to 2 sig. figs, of -2.8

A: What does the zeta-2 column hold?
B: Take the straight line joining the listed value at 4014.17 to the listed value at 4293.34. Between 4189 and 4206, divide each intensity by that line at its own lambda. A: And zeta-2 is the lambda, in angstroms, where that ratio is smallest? 4199.48 angstroms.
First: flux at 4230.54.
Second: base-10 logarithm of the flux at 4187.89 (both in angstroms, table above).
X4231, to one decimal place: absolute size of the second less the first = 17.6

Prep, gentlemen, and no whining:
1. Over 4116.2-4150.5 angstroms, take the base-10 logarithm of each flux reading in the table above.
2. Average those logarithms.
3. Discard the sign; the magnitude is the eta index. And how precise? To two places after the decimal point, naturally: 1.31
